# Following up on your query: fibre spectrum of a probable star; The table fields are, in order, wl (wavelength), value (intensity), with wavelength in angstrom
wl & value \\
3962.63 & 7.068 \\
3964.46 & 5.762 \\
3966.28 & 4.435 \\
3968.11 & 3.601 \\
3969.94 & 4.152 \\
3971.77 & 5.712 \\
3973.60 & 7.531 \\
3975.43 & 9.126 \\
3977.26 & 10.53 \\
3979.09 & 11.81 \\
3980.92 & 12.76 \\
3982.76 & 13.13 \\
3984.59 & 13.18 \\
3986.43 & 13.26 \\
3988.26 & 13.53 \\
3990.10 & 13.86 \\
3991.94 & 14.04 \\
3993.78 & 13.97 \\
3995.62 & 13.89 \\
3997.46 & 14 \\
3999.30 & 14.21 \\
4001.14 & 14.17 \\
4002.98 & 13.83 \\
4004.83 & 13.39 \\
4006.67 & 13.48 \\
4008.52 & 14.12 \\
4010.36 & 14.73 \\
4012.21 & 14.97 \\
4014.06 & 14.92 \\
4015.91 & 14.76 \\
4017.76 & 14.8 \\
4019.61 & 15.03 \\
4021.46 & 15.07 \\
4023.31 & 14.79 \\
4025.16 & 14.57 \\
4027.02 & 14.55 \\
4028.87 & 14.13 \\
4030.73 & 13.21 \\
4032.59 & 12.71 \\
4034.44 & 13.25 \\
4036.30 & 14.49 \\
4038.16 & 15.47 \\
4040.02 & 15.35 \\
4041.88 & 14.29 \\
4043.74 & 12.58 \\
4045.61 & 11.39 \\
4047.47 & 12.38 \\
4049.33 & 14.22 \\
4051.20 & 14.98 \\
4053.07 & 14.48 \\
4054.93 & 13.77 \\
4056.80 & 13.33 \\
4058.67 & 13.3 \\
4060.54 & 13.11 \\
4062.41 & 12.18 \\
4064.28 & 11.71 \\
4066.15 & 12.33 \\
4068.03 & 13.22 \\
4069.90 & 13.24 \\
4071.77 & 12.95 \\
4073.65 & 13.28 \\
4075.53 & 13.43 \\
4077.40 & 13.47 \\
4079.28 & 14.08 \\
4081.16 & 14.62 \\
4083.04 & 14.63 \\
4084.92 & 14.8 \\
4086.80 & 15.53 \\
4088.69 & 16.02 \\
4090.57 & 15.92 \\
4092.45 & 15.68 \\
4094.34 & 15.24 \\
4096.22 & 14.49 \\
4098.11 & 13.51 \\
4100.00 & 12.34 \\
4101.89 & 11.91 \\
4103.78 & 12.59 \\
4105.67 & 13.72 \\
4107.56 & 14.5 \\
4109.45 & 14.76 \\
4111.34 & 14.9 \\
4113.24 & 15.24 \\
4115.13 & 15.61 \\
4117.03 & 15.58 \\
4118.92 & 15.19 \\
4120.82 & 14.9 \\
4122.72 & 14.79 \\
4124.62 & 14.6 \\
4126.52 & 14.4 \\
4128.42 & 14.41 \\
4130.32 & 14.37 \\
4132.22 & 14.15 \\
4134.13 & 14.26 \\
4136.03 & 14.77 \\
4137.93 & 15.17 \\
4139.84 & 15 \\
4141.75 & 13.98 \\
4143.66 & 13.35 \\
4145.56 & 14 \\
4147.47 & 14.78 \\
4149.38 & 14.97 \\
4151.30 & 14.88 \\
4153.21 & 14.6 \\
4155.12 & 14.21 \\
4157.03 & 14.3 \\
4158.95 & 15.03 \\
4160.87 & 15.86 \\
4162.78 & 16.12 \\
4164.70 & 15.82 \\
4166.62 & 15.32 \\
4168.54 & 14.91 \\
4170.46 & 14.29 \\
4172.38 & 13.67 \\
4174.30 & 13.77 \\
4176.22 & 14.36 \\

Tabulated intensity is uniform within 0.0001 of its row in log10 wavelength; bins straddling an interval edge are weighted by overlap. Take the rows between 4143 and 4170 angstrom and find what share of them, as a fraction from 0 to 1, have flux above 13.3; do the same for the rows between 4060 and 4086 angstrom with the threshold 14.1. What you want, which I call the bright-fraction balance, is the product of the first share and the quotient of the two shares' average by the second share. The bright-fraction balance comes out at 2.8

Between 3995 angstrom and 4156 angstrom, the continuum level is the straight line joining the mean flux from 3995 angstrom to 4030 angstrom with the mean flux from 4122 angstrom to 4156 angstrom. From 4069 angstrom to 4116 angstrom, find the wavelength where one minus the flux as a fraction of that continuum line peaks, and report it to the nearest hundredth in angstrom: 4101.89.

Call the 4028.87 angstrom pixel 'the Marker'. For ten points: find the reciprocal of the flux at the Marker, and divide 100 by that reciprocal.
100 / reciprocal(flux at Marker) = 1413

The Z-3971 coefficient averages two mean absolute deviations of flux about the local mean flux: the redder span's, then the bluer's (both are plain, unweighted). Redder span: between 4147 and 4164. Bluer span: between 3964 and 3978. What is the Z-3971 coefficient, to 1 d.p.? 1.2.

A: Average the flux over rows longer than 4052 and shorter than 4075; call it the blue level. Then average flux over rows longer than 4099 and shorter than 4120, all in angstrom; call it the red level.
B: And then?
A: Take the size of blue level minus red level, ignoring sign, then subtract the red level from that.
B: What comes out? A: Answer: -13.1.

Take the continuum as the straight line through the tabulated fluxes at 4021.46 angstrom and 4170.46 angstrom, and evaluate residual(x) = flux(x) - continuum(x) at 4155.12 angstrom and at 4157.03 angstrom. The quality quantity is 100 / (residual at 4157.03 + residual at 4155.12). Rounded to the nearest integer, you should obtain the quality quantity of -453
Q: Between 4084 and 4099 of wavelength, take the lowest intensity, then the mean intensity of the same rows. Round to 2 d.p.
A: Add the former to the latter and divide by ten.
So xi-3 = 2.87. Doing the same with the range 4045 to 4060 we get 2.49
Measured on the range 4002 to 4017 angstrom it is 2.77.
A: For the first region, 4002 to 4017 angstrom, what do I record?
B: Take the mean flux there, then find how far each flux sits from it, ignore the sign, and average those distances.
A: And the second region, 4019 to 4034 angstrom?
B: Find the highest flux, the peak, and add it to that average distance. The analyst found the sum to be 15.6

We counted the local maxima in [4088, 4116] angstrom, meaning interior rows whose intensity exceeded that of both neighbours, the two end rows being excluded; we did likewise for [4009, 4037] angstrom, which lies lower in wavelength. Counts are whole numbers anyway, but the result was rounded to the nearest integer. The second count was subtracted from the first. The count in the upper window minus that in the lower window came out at -2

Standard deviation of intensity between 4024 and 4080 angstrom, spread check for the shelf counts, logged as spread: 1.0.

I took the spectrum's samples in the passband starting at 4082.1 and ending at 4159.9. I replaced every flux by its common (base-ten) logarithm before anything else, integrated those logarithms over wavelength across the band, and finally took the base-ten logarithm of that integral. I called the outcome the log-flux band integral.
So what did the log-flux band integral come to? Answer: 1.96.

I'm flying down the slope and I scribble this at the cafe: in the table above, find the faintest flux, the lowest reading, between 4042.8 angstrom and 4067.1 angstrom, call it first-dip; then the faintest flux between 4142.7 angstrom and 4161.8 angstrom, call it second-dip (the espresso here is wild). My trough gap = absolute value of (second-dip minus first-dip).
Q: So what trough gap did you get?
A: 2.0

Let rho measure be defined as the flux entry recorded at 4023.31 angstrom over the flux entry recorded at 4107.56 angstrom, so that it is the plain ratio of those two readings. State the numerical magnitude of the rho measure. 1.02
